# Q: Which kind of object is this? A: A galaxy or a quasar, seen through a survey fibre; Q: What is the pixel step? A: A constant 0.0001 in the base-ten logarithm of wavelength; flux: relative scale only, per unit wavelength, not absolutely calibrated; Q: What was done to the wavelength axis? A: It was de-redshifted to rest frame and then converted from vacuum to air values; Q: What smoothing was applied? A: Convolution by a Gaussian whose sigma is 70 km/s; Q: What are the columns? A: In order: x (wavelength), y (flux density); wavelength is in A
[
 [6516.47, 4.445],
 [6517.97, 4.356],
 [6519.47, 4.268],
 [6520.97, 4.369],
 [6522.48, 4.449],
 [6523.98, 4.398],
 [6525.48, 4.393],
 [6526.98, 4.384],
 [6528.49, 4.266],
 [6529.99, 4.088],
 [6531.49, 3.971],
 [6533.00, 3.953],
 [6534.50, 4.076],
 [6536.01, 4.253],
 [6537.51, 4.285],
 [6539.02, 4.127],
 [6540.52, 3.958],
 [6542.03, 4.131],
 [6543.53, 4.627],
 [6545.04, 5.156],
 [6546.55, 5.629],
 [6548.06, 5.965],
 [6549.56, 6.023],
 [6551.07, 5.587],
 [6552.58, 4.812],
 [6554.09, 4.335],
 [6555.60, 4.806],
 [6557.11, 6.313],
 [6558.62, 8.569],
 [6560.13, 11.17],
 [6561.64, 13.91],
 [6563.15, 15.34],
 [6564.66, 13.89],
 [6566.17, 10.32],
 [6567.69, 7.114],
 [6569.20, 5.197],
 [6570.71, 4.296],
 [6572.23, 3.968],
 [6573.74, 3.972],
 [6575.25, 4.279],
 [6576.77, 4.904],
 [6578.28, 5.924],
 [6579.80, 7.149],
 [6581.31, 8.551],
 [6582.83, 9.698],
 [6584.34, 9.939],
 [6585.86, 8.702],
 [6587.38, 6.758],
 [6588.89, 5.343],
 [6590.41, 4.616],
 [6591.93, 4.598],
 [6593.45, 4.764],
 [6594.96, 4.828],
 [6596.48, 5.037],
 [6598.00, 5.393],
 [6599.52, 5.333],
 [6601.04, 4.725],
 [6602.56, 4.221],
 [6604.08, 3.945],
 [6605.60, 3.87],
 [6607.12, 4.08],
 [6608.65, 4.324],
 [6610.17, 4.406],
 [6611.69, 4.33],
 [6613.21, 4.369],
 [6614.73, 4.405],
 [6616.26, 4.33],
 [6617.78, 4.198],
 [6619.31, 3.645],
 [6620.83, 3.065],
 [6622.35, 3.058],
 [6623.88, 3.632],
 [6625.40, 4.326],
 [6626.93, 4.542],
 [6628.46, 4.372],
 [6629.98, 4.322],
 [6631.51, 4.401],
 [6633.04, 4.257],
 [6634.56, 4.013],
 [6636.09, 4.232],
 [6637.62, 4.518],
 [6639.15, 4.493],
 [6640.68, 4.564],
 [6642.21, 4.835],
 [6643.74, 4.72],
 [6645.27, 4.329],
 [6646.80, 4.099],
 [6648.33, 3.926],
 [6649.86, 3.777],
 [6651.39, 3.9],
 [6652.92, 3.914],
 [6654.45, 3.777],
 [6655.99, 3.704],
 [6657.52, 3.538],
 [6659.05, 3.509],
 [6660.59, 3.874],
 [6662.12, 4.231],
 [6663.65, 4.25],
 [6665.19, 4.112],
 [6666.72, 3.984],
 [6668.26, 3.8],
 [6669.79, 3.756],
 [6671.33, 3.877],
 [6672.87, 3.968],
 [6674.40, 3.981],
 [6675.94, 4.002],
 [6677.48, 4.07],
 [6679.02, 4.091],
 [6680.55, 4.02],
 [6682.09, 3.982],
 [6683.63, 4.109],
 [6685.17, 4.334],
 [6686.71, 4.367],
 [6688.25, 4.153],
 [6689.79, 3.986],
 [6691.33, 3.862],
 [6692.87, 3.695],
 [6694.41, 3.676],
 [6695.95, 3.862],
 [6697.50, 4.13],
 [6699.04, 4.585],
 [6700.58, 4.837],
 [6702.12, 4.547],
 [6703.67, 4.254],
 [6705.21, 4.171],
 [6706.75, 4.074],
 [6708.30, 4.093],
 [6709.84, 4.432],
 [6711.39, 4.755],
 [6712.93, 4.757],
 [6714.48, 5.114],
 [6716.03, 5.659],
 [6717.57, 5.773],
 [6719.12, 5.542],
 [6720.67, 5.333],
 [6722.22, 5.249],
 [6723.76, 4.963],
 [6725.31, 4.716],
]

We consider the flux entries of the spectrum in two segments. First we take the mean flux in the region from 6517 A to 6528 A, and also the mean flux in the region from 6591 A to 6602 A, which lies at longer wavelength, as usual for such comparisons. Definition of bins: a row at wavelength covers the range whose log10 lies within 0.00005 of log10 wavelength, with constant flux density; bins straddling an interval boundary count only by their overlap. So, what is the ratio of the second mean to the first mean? 1.13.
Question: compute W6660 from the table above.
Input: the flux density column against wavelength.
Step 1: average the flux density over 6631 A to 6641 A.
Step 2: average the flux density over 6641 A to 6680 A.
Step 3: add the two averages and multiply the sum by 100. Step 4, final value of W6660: 835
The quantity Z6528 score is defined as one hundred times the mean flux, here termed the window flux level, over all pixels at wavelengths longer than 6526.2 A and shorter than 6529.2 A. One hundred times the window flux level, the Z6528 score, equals 432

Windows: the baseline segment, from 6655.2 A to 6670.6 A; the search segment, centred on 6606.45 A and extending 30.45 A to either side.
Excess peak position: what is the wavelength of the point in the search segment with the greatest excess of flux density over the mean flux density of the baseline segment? 6584.34 A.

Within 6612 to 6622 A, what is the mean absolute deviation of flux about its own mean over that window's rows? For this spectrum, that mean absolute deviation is 0.43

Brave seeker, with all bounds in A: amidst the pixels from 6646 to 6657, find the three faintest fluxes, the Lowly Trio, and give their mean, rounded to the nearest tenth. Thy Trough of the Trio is 3.8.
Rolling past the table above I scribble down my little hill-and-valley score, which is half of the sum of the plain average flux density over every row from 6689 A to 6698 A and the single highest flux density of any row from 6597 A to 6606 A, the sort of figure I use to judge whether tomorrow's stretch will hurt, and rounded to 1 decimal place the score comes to 4.6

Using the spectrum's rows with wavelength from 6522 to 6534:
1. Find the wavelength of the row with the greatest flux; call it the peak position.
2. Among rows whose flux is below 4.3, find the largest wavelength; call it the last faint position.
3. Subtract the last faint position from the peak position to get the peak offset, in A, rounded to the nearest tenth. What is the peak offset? -10.5 A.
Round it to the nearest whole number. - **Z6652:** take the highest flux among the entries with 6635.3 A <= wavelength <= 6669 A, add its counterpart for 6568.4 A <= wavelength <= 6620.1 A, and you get 15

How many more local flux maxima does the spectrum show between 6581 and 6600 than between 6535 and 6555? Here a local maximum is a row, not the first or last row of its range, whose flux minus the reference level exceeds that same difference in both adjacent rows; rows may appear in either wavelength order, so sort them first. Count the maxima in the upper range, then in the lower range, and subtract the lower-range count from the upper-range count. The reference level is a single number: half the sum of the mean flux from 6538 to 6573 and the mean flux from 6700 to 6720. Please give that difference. 0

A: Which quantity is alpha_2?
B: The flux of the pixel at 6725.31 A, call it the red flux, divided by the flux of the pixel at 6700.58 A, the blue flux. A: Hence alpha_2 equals 0.97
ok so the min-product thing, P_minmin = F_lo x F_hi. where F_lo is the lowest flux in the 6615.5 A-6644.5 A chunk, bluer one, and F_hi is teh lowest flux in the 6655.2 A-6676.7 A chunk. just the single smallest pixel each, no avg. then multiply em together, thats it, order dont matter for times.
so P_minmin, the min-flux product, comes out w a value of 10.7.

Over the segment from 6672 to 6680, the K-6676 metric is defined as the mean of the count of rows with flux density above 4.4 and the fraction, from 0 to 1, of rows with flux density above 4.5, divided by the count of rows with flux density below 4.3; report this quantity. 0.00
